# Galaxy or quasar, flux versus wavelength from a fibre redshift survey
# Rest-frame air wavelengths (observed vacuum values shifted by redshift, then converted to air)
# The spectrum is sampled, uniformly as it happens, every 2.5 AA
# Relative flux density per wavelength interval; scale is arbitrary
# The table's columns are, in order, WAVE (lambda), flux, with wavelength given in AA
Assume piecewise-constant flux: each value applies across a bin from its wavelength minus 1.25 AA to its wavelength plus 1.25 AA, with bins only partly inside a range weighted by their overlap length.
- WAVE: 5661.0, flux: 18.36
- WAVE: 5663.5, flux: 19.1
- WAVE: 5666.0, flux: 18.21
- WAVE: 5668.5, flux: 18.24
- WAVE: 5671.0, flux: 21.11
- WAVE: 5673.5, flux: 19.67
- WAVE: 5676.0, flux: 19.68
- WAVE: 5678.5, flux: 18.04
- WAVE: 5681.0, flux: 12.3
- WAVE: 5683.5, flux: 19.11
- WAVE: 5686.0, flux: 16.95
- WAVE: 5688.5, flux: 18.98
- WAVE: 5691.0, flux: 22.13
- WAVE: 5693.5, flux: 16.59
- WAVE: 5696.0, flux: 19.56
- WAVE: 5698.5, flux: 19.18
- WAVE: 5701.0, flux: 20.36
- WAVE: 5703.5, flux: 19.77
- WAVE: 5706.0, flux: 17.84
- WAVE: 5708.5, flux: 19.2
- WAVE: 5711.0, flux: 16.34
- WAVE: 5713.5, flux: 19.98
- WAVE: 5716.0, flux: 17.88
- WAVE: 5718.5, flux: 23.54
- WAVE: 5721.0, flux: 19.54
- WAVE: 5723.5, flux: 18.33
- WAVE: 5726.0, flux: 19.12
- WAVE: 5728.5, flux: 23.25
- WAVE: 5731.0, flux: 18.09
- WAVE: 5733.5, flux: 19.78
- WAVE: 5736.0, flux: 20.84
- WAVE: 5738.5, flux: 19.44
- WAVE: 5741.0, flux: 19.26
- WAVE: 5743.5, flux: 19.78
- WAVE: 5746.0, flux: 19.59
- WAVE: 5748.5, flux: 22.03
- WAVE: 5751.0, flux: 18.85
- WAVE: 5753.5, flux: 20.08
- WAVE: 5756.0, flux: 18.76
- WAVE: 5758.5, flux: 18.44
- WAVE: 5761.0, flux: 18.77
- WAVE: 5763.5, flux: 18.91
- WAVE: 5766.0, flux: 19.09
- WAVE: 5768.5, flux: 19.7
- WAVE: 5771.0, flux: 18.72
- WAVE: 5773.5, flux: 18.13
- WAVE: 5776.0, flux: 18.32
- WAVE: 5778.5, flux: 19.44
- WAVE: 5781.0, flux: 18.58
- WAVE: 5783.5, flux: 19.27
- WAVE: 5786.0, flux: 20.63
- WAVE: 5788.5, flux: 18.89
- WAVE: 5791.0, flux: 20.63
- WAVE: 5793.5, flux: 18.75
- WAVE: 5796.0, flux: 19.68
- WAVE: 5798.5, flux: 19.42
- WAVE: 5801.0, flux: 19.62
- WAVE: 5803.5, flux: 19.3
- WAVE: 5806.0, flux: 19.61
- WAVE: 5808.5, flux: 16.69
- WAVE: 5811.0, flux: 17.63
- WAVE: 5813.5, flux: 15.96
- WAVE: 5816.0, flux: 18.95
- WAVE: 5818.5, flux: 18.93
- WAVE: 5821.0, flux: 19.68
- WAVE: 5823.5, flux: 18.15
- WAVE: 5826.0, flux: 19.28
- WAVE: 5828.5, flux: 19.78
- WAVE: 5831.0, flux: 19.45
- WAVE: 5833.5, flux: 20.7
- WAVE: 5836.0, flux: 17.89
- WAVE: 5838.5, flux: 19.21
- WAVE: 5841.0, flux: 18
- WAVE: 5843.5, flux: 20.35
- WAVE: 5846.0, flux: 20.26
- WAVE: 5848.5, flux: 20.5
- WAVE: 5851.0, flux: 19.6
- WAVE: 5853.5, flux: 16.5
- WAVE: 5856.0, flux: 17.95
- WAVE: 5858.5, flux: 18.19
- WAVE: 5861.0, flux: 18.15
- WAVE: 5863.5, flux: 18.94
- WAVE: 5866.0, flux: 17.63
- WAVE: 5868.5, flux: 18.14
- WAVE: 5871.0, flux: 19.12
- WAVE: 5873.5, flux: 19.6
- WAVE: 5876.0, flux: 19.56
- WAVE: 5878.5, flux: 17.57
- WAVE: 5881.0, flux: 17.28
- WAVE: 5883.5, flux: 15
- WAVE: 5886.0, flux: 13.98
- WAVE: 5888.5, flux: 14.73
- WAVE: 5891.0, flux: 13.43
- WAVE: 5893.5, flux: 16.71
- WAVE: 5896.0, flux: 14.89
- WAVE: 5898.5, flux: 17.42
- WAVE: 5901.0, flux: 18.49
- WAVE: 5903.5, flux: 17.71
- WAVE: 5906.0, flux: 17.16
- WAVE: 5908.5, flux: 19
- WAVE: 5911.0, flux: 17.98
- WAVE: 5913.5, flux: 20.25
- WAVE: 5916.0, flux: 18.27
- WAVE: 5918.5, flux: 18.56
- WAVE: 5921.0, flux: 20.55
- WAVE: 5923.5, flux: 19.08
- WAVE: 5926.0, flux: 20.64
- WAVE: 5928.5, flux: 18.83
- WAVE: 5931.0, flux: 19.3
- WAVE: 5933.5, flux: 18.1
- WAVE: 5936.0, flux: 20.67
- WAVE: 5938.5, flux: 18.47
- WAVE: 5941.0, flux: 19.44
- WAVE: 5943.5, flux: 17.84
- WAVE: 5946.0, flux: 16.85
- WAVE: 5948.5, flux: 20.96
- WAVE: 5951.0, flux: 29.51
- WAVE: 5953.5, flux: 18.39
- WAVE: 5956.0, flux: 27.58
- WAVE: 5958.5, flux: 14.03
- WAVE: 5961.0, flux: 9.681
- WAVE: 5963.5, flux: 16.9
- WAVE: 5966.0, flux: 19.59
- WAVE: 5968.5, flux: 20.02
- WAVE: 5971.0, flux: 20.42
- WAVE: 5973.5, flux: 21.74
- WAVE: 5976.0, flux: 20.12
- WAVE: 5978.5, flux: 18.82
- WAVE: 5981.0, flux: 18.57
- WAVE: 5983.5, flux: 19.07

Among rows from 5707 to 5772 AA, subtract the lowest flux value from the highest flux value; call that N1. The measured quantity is 7.2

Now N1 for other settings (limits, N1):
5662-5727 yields 11.2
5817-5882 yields 4.2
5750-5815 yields 4.7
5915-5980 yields 19.8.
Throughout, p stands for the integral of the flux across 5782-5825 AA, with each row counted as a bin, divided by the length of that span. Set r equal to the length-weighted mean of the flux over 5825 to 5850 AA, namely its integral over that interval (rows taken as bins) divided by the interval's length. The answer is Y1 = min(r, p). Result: 18.9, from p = 18.93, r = 19.5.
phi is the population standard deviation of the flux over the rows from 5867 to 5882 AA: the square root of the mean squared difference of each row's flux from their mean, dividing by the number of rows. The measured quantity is 0.9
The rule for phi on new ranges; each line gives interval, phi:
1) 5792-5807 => 0.3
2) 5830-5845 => 1.1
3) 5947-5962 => 7.0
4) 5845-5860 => 1.4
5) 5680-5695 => 3.0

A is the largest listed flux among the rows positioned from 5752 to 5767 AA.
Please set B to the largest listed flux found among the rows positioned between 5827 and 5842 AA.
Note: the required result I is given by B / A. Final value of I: 1.03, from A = 20.08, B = 20.7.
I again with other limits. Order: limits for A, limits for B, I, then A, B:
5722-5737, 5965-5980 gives 0.94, 23.25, 21.74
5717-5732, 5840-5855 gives 0.87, 23.54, 20.5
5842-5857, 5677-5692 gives 1.08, 20.5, 22.13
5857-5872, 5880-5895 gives 0.90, 19.12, 17.28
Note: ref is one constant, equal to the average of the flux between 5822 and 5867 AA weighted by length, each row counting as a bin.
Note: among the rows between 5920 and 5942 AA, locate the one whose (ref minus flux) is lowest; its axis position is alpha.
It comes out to 5936.0 AA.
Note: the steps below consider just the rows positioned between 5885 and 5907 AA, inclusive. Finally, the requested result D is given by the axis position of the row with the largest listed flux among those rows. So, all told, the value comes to 5901.0 AA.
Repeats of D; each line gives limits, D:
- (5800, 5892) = 5833.5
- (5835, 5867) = 5848.5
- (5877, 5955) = 5951.0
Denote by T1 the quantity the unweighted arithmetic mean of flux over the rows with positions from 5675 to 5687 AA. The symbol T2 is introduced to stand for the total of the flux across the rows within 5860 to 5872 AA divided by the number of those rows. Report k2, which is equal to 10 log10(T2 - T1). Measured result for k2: 0.7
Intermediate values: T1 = 17.2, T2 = 18.4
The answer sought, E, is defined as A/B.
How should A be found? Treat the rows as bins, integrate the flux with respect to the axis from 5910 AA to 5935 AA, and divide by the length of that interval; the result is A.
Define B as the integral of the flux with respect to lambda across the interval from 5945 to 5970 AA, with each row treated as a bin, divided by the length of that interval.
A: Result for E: 0.99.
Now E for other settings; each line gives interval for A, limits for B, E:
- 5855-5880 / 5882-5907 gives 1.16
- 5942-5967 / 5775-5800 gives 0.99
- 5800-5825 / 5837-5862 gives 0.98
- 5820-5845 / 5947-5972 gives 0.98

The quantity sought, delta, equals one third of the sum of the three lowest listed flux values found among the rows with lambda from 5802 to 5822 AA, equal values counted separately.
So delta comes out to 16.8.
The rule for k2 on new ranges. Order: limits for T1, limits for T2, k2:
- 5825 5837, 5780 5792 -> -7.4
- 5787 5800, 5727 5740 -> -0.9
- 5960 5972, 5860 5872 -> 0.3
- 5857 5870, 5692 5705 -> -0.5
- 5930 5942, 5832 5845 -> -14.7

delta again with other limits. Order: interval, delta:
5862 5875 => 18.2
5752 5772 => 18.6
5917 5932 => 18.8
